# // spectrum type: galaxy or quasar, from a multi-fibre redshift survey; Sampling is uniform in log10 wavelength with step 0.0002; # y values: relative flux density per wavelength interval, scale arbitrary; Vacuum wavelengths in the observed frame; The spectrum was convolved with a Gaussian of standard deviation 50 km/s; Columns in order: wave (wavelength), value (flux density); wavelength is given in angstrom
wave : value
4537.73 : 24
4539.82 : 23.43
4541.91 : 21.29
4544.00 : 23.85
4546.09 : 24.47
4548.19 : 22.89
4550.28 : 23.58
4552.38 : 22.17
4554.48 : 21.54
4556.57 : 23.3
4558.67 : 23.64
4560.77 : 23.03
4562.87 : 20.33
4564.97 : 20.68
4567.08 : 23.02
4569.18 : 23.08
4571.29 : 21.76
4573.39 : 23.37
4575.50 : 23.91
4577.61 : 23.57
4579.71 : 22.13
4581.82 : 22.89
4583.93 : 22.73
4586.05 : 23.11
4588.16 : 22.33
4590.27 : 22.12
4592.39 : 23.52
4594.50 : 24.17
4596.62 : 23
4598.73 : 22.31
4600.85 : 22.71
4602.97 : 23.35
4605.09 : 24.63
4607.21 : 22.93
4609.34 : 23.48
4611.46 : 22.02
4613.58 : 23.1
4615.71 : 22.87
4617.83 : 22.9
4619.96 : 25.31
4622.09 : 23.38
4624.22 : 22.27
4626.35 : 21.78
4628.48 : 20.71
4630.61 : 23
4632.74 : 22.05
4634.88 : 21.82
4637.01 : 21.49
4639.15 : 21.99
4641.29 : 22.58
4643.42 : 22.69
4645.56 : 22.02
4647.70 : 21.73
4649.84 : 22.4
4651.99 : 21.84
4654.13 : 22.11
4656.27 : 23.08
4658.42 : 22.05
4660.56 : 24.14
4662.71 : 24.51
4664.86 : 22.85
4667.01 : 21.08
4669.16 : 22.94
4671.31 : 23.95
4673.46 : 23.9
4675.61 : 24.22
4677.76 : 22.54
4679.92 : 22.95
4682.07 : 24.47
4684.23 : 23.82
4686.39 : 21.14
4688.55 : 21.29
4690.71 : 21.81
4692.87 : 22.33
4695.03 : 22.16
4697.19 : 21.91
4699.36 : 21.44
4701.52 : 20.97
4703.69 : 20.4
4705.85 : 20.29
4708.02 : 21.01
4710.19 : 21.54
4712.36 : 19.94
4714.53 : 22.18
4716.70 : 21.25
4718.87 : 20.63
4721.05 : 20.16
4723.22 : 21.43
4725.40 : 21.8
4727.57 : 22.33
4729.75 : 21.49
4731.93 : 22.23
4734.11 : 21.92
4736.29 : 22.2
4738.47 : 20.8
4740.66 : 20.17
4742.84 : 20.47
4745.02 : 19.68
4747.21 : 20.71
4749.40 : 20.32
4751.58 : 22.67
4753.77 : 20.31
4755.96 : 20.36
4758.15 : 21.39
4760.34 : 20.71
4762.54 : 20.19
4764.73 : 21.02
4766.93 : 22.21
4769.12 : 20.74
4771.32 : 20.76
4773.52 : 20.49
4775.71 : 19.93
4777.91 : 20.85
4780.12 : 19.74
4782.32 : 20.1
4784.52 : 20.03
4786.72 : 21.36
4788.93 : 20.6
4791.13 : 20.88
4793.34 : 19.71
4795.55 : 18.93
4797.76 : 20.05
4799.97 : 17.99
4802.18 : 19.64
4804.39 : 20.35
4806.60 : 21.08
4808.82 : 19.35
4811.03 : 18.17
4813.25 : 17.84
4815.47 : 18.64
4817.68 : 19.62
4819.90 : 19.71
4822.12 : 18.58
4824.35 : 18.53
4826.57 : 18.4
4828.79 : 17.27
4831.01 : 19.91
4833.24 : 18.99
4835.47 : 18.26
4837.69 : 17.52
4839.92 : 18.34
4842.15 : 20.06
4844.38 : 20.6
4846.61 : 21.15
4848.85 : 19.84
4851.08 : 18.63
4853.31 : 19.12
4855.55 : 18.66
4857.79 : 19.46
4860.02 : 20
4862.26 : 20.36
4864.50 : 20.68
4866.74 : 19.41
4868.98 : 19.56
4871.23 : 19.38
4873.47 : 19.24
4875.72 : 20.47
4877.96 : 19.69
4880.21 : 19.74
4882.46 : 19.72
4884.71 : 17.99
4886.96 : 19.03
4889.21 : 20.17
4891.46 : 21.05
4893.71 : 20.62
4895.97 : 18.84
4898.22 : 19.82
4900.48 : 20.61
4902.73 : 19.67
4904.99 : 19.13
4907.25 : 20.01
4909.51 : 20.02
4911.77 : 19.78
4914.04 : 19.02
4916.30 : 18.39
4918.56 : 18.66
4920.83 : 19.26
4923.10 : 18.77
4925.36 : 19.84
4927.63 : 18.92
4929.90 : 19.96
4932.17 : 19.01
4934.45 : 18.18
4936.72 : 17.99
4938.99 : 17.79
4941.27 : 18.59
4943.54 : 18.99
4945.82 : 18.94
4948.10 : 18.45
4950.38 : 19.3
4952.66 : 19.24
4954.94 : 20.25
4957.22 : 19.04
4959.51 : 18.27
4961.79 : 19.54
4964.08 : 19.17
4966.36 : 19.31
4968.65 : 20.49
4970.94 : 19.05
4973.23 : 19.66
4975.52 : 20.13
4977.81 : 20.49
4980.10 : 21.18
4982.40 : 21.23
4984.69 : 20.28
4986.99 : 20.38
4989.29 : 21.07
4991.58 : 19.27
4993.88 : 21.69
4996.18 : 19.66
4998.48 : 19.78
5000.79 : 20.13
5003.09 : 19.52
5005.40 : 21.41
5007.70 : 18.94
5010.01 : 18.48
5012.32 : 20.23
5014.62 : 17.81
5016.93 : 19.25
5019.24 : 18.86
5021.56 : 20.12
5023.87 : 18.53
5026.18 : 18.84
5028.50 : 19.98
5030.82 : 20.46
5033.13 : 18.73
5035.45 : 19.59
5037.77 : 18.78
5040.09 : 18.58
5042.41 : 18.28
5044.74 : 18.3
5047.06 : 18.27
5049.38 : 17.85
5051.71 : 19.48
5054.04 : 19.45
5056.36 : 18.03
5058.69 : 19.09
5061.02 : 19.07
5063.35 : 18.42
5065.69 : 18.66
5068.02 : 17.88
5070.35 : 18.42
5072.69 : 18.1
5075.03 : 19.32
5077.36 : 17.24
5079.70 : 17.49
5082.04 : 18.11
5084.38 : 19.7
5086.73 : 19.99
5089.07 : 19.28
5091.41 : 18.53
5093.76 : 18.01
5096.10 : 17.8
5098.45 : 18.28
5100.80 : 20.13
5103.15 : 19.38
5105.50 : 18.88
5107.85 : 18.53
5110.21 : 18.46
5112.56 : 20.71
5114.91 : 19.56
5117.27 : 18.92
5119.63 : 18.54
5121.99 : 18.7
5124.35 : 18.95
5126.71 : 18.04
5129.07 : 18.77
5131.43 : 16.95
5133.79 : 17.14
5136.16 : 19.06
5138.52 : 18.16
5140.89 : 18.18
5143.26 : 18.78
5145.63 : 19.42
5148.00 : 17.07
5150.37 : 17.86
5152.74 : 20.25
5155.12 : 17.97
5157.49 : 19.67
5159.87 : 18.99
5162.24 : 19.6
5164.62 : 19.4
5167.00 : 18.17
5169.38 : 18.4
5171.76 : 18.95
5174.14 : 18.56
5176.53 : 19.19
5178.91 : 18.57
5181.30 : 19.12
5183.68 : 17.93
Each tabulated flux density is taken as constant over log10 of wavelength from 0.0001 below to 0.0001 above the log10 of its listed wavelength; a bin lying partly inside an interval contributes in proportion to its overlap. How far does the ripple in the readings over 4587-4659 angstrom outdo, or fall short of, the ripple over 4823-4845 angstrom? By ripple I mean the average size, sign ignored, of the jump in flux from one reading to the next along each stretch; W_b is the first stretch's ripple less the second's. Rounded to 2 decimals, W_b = -0.19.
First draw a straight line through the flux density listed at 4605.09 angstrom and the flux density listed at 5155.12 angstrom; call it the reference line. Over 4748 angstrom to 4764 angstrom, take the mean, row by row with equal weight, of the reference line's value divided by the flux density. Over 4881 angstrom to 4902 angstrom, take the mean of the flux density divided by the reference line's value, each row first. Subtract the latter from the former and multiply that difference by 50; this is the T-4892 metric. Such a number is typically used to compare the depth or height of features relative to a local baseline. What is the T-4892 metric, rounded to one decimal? 8.1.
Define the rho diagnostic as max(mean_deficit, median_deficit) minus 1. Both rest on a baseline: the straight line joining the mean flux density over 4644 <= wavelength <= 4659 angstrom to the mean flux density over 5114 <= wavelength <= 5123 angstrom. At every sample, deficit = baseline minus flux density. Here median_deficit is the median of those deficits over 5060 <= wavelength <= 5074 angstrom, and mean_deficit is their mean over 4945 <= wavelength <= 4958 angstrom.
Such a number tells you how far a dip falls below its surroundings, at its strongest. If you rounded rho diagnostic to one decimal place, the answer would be -0.1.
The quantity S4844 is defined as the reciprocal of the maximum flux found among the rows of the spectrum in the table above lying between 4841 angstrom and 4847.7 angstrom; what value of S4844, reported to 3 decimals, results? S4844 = 0.047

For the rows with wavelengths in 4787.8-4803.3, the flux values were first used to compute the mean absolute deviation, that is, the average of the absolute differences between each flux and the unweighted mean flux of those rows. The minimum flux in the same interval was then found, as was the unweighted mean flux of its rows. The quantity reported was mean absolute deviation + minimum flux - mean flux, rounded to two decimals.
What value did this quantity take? -0.98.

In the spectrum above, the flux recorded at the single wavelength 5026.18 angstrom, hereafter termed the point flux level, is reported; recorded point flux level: 18.84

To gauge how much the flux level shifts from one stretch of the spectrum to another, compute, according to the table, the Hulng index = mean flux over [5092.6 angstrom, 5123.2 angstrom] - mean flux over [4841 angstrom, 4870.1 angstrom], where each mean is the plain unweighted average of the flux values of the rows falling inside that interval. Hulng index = -0.9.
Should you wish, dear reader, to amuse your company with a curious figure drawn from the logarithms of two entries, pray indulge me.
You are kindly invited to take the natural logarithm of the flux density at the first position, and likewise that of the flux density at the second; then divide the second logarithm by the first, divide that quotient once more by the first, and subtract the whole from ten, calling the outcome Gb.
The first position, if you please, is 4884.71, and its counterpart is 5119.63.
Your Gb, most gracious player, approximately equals 9.65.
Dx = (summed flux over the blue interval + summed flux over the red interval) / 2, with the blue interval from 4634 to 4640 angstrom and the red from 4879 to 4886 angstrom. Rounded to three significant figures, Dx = 61.4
